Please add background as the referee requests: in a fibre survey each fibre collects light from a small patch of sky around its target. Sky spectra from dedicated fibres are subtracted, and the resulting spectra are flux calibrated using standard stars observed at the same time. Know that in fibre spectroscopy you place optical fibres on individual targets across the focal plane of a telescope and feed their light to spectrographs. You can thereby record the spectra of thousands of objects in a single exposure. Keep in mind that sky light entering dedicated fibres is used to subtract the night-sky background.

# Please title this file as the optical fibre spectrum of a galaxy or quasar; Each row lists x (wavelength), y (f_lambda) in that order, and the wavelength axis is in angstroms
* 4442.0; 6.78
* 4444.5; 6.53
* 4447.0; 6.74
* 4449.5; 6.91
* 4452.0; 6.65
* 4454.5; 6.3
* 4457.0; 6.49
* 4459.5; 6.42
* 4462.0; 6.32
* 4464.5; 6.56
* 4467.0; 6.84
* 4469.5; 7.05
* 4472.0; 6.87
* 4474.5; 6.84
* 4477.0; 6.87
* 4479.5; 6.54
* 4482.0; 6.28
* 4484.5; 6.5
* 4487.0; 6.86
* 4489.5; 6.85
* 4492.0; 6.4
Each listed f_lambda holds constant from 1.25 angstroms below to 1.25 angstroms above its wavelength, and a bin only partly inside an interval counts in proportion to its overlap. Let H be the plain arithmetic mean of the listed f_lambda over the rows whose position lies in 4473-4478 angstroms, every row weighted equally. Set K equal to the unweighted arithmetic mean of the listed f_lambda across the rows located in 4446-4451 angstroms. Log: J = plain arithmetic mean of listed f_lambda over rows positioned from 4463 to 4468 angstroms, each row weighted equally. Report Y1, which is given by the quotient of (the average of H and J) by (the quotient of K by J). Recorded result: 6.65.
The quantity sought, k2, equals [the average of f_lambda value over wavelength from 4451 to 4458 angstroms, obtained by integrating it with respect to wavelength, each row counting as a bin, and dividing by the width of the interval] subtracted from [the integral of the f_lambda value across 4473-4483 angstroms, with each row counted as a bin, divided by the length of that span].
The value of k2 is 0.17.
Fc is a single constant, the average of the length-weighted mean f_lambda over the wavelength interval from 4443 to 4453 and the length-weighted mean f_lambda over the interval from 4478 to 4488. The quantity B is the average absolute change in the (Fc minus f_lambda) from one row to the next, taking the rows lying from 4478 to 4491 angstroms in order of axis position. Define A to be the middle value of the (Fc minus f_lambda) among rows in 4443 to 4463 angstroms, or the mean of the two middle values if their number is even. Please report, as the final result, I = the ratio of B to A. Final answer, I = 1.8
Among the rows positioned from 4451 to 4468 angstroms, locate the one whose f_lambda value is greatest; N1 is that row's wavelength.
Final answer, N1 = 4467.0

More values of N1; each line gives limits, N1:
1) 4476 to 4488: 4477.0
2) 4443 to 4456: 4449.5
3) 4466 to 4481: 4469.5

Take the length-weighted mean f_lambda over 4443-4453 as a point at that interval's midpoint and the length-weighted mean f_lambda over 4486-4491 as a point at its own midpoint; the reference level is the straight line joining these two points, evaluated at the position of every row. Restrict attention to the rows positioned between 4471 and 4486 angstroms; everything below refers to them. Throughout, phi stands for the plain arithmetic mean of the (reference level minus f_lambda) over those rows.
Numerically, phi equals 0.15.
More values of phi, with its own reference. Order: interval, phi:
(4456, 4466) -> 0.30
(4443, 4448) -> 0.07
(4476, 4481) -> 0.10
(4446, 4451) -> -0.11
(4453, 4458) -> 0.34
